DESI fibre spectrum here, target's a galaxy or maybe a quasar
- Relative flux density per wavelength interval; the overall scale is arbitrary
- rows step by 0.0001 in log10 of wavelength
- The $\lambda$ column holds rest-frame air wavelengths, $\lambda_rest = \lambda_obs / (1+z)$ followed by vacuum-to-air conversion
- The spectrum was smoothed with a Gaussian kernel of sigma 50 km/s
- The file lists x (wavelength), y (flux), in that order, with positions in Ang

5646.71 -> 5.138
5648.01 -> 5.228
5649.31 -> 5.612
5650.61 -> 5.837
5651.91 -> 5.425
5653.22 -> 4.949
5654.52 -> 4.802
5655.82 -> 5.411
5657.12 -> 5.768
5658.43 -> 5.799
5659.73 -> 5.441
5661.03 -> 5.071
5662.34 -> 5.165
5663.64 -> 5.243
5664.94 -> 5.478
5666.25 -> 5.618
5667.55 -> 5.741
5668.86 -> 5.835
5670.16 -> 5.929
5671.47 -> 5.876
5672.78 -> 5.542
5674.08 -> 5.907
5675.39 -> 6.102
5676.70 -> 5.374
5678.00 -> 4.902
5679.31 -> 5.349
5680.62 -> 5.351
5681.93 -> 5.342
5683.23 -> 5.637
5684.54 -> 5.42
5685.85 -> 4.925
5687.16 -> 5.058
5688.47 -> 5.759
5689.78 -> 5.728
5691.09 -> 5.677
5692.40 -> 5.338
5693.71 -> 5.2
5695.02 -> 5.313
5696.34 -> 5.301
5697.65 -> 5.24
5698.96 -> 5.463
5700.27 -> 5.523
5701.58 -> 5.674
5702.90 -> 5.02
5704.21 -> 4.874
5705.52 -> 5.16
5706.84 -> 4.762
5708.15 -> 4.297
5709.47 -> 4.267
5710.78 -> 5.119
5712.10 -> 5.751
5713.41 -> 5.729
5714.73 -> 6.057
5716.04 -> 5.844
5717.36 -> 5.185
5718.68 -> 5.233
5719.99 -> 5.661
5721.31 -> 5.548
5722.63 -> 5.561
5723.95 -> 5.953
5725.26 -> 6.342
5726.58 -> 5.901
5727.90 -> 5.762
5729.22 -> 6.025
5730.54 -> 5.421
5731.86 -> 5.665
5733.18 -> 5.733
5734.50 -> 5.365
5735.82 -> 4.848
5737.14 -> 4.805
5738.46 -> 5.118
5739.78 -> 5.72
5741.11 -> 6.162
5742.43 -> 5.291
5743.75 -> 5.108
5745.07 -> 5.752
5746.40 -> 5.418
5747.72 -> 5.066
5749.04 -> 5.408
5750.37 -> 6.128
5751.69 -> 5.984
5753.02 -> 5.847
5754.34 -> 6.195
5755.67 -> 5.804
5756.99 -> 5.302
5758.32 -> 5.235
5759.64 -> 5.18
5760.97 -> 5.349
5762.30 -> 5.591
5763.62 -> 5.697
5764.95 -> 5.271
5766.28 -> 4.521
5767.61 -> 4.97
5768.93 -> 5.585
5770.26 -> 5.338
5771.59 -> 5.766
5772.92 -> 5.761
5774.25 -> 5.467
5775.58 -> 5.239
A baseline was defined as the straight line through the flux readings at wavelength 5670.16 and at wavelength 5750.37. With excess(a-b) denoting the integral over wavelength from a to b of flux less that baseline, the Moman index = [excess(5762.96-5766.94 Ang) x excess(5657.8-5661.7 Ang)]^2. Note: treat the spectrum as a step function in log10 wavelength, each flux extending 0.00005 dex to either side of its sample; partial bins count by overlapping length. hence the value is 53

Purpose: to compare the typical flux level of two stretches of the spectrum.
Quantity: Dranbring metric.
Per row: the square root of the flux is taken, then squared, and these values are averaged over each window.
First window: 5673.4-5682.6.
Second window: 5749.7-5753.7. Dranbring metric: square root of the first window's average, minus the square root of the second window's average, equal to -0.11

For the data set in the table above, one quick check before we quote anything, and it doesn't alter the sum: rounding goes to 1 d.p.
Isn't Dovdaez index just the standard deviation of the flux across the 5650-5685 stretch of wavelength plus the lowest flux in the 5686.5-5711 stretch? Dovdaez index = 4.6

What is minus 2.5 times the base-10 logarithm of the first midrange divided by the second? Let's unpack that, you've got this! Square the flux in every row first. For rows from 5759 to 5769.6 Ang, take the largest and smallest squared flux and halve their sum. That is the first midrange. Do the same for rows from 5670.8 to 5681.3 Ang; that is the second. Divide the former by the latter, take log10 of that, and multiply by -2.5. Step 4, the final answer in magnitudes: 0.16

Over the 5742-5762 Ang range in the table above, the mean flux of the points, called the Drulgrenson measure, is 5.5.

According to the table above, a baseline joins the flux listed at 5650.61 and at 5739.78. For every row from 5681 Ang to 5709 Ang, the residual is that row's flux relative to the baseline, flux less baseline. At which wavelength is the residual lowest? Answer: 5708.15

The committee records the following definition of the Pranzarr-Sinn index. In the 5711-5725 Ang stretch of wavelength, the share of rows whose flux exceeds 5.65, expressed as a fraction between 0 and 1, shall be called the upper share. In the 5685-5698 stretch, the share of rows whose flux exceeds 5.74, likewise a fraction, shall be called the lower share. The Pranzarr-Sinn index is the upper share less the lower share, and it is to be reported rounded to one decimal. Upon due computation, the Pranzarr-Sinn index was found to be 0.5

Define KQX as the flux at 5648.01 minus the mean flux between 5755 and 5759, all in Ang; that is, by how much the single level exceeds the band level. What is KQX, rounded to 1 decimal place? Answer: -0.2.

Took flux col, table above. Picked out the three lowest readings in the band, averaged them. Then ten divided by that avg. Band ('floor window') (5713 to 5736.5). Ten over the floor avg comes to 1.97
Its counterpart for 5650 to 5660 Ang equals 1.98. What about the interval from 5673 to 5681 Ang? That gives 1.92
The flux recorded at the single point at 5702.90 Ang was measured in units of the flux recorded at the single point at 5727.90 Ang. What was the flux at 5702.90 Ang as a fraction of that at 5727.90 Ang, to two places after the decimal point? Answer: 0.87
